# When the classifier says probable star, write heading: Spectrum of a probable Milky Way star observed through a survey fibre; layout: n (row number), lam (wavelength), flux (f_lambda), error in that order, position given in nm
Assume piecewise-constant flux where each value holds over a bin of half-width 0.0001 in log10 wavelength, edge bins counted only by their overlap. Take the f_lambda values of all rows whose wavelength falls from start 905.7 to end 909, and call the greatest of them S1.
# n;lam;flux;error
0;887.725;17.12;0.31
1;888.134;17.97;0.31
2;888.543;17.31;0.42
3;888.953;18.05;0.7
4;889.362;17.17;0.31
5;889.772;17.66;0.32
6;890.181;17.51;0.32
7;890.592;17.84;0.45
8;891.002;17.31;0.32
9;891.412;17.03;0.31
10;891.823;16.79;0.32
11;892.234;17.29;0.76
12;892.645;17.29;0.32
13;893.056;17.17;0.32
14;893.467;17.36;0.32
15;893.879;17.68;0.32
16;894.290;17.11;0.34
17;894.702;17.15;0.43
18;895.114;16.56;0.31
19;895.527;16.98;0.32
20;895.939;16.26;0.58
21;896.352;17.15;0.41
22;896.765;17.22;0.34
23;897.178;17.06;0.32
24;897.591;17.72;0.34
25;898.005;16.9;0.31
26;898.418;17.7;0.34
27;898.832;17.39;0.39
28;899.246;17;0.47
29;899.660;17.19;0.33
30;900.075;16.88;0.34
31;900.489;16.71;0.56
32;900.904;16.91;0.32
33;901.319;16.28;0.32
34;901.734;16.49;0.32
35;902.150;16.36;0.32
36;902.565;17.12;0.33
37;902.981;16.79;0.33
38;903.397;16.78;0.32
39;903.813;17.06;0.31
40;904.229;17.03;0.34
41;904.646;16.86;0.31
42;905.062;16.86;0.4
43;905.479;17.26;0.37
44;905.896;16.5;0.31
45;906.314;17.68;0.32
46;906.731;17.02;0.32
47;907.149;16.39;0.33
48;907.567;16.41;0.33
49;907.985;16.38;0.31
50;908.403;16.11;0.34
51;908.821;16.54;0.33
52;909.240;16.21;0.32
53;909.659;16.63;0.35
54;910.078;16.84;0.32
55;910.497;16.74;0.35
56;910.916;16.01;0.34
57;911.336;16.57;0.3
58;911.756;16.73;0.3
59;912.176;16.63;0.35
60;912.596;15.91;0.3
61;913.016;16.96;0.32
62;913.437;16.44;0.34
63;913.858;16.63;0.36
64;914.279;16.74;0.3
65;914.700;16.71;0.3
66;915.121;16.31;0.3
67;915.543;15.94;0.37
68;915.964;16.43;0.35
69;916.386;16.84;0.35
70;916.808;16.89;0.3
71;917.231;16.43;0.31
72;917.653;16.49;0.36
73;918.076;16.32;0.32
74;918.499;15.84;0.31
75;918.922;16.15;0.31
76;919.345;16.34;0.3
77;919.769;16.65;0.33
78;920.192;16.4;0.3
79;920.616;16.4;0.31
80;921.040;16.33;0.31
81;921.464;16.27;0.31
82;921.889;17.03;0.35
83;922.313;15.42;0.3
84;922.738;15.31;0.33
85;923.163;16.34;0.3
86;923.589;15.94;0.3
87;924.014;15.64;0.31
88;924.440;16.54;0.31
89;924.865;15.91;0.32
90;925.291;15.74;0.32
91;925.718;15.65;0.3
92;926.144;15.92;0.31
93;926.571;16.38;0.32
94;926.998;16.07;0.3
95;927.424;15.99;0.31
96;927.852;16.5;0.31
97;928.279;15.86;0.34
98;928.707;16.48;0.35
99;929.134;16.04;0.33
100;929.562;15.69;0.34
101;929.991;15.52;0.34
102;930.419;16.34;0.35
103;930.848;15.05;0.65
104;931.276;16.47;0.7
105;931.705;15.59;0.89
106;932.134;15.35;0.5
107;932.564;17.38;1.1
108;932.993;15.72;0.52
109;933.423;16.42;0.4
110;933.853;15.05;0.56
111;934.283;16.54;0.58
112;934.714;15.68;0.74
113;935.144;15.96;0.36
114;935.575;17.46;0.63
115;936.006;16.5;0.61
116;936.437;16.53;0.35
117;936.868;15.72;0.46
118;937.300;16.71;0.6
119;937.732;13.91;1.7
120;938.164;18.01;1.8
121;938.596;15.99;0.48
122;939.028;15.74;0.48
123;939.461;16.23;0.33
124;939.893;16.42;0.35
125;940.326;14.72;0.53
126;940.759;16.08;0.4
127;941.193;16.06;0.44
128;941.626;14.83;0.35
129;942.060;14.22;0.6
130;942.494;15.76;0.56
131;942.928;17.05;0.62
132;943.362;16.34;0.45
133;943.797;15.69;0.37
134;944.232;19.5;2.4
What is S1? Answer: 17.68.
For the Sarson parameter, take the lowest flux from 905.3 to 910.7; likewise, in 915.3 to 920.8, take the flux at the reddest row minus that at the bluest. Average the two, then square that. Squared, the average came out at 69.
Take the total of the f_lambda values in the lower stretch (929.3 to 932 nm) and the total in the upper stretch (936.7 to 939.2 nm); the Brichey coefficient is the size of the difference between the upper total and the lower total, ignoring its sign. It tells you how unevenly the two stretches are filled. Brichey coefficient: 1.42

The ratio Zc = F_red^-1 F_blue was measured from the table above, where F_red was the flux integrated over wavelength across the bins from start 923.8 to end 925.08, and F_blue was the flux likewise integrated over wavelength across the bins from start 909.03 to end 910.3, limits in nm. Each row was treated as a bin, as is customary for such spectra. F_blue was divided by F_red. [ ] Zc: 1.02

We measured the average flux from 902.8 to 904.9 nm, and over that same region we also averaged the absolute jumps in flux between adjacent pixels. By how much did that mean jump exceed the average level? -16.8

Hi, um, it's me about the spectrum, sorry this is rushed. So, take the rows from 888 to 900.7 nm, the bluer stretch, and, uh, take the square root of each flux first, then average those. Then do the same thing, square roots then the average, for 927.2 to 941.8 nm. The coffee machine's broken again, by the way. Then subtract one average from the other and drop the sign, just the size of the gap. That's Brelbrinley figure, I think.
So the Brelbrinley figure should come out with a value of 0.15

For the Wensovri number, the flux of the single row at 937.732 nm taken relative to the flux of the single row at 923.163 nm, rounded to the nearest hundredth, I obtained 0.85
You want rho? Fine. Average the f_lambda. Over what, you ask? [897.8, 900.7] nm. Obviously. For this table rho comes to 17.1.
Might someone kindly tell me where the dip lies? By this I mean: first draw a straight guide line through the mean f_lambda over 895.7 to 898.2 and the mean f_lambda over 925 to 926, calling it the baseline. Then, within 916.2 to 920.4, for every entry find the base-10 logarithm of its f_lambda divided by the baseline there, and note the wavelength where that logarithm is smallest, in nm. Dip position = 918.499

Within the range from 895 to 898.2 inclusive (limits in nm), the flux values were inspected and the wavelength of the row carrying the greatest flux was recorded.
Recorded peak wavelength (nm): 897.591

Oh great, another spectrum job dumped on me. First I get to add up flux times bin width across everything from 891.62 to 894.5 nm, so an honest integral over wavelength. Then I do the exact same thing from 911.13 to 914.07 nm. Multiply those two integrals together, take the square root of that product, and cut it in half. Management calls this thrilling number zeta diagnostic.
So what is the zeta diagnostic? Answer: 24.6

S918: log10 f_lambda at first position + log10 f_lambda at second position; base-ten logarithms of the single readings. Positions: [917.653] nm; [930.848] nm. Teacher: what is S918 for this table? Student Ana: 2.39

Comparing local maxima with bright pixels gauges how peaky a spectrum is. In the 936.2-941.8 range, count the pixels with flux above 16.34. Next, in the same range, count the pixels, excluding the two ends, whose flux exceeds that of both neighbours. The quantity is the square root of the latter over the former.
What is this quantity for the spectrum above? 1.0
